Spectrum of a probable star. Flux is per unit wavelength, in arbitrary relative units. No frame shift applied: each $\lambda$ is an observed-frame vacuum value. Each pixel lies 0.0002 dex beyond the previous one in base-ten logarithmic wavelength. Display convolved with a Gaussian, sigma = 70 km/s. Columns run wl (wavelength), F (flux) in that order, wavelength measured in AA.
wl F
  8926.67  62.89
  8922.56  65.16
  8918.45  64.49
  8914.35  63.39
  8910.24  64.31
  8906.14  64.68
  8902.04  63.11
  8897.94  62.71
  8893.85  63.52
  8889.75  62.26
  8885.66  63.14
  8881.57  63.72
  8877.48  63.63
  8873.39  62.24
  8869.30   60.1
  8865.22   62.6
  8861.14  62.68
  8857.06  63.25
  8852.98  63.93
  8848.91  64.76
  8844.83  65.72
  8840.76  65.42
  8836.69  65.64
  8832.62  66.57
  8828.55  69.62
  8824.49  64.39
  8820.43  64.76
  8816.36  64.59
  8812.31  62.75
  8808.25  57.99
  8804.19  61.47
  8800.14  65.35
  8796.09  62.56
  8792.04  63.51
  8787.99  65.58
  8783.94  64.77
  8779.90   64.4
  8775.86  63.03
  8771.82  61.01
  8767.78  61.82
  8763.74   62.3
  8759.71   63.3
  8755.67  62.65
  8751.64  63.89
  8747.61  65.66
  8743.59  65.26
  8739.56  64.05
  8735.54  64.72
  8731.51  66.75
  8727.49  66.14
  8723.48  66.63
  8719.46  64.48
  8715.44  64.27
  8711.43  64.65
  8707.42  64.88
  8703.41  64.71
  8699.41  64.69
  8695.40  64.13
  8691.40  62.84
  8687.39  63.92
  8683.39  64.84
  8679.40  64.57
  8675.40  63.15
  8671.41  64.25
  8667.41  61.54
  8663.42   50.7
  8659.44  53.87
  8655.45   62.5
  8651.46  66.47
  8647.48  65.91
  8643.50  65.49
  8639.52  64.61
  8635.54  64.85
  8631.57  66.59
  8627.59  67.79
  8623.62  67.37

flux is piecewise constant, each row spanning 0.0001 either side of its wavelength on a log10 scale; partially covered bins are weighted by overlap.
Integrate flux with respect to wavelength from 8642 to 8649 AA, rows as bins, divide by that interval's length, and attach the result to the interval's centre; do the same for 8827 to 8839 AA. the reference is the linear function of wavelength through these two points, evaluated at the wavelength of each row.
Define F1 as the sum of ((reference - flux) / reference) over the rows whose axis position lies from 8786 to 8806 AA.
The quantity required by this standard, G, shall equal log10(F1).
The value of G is -0.63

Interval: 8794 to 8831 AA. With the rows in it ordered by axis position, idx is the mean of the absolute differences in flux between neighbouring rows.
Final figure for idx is 2.8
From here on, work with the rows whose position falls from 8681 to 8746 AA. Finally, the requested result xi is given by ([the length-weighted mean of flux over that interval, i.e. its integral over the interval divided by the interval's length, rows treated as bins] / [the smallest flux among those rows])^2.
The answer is 1.06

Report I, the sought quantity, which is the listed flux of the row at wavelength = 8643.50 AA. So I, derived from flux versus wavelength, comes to 65.49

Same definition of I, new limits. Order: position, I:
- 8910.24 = 64.31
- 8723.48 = 66.63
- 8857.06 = 63.25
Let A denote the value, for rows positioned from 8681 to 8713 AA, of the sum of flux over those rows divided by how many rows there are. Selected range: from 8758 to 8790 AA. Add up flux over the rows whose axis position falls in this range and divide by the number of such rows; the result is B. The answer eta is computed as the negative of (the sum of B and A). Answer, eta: -128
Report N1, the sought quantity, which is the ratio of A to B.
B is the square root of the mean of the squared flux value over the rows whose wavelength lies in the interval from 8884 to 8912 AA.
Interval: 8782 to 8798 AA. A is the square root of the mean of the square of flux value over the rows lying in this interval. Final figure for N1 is 1.01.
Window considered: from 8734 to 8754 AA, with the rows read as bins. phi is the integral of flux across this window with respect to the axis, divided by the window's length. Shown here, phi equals 64.7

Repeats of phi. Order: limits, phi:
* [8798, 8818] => 62.4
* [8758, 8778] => 62.3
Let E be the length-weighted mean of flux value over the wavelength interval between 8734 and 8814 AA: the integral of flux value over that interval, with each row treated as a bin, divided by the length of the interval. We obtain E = 63.30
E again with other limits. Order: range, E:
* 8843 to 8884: 63.24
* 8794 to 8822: 62.75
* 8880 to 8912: 63.43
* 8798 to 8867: 64.21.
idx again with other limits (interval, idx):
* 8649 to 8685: 4.0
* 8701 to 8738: 0.8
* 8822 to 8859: 1.5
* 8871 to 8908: 0.9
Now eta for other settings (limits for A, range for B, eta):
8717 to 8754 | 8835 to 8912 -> -129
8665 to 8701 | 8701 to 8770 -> -128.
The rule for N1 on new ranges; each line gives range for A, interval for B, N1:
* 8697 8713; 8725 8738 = 0.98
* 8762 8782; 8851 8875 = 1.00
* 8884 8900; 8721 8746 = 0.96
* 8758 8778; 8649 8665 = 1.06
